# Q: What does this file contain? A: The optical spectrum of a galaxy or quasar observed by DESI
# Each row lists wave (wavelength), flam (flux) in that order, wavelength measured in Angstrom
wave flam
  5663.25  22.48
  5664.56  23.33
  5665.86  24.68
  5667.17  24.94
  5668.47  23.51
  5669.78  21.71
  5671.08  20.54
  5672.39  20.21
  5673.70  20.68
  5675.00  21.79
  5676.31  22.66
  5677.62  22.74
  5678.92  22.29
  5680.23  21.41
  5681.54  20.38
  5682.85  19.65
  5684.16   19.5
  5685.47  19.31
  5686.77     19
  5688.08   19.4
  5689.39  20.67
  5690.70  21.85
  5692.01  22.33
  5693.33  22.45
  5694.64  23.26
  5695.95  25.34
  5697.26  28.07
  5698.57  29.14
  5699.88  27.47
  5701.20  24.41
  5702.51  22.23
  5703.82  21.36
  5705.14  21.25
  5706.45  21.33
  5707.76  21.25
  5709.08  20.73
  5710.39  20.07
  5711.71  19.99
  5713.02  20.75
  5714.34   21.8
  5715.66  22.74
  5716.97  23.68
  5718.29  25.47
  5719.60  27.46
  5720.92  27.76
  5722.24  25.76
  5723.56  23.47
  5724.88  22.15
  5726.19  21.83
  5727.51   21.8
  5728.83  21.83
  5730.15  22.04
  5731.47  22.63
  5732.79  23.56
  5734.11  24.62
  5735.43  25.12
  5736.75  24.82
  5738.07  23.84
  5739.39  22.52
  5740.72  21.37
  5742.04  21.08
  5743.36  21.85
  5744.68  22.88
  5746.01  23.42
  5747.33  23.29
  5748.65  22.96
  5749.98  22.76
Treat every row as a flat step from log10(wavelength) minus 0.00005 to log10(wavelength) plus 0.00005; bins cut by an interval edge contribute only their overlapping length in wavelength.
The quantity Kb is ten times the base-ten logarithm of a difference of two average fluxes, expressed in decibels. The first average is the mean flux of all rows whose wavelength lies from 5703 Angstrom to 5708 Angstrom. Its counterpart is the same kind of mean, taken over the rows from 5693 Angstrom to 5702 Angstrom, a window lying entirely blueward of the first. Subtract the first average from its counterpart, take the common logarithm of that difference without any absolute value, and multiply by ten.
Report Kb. 6.5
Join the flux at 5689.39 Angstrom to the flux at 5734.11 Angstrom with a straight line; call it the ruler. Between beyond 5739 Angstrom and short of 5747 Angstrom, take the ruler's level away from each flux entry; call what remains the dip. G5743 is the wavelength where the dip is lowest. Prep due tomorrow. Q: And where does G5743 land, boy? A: 5742.04 Angstrom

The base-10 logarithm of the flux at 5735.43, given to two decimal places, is 1.40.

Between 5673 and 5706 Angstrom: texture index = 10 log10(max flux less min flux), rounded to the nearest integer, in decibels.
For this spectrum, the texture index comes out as 10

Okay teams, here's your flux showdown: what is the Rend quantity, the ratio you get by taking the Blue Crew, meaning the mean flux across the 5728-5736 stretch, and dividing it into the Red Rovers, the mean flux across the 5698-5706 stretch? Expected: 1.04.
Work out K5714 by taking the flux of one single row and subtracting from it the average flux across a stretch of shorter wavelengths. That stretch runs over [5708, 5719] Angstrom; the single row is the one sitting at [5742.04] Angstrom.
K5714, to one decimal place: -0.8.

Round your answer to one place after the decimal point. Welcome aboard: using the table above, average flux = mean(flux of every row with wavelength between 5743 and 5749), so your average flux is 22.9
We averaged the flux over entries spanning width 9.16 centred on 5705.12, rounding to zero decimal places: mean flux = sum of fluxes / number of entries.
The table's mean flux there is 22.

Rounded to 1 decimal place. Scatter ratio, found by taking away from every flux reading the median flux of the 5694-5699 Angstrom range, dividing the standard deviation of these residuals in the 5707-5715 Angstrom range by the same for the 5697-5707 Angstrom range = 0.2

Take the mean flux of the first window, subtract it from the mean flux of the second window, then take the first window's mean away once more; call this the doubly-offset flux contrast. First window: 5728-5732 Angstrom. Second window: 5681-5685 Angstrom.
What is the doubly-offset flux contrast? -24.5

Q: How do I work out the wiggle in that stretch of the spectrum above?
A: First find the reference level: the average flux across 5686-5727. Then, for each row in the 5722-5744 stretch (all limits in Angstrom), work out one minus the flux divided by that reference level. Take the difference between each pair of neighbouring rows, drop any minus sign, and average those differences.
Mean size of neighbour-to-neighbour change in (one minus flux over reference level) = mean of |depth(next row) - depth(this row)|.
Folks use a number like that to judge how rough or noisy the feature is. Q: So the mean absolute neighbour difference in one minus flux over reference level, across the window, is 0.033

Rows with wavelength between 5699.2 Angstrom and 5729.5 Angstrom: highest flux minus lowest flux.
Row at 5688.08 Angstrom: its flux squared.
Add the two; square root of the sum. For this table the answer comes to 19.6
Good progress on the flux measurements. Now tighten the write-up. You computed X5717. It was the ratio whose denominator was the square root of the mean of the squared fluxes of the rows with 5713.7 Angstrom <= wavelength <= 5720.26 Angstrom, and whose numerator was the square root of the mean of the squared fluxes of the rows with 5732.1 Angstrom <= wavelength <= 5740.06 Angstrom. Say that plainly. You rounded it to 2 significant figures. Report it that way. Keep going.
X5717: 0.99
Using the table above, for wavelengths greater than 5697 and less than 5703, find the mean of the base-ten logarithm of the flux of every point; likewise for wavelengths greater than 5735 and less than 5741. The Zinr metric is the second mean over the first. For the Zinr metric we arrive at 0.97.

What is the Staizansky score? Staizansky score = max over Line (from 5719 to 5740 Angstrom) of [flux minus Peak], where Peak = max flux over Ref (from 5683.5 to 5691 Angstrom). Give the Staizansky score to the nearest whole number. 6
